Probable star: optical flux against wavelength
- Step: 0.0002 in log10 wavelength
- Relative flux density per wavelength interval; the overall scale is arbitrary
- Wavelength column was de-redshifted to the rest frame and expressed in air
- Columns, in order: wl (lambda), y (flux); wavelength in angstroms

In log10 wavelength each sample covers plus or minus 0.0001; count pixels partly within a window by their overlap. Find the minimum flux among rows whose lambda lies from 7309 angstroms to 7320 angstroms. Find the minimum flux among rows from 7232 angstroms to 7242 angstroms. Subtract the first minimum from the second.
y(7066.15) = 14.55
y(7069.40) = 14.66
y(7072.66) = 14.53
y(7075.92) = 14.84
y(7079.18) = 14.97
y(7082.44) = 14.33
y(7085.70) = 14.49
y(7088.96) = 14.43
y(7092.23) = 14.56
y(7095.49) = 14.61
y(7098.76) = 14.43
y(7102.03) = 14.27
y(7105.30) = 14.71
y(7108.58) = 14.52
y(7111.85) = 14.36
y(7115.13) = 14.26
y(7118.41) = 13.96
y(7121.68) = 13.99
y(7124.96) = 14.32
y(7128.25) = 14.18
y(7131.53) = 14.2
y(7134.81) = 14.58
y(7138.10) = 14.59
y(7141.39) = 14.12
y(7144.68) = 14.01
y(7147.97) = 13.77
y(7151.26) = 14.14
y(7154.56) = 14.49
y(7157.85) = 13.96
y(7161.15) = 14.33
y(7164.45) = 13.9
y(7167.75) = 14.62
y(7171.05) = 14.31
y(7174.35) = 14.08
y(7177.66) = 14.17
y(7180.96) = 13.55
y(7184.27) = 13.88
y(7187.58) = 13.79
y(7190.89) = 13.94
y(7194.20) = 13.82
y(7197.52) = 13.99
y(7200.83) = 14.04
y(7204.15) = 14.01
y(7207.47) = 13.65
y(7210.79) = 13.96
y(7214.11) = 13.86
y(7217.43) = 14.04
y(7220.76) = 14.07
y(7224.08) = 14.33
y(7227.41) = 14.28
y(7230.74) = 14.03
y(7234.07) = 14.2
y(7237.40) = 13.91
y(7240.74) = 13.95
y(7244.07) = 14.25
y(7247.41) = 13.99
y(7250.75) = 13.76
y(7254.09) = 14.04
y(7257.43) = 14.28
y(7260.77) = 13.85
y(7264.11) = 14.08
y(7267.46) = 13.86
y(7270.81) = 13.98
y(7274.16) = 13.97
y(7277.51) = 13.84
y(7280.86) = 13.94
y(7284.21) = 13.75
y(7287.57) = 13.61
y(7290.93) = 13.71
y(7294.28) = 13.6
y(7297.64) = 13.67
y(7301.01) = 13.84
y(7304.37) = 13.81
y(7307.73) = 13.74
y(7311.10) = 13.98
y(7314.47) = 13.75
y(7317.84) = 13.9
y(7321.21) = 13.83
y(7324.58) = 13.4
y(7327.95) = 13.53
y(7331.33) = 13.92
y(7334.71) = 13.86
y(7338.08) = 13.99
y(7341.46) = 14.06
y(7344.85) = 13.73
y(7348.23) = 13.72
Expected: 0.16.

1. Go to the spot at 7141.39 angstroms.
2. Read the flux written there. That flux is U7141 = 14.12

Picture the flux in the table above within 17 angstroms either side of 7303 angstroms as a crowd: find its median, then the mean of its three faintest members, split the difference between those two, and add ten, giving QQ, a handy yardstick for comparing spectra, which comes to 23.69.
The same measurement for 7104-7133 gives 24.15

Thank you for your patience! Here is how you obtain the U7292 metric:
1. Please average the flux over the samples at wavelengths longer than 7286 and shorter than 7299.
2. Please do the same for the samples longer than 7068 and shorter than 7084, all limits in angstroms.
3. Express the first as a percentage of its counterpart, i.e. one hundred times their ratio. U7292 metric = 93.1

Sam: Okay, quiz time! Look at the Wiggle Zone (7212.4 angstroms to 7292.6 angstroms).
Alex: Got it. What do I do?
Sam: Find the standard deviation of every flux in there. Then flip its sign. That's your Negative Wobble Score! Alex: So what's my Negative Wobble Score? -0.19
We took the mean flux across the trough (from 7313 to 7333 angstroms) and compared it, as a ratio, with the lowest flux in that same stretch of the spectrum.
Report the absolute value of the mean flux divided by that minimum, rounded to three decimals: 1.024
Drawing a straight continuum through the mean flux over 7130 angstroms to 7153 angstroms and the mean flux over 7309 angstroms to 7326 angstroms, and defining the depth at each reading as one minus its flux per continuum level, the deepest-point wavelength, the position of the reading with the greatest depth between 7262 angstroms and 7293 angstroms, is 7287.57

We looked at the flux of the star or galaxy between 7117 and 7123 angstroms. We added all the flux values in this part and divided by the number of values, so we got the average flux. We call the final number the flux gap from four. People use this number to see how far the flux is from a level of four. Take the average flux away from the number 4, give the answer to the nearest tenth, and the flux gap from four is -10.0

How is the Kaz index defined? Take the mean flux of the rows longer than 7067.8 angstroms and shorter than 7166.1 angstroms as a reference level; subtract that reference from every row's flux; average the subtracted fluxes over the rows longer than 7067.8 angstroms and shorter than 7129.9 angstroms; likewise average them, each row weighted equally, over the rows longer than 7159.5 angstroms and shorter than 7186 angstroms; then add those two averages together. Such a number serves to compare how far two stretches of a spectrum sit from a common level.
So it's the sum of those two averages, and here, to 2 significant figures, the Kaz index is -0.15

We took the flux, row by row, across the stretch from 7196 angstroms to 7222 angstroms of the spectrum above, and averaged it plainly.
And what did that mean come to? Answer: 14.0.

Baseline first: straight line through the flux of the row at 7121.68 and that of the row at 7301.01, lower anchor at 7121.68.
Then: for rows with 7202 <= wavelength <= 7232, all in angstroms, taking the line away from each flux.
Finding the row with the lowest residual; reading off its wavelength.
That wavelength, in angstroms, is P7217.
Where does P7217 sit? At 7207.47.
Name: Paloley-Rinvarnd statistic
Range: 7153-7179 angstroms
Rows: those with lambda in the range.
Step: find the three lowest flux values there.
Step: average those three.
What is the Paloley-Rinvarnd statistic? 14.0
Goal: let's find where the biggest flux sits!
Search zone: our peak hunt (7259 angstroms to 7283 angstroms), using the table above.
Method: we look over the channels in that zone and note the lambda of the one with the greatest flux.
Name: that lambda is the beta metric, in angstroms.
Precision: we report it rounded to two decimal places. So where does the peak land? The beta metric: 7264.11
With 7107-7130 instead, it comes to 7108.58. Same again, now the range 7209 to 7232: 7224.08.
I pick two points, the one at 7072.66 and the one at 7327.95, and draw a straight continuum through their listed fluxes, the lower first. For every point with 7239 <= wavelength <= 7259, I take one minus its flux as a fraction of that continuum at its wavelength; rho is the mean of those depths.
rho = -0.015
